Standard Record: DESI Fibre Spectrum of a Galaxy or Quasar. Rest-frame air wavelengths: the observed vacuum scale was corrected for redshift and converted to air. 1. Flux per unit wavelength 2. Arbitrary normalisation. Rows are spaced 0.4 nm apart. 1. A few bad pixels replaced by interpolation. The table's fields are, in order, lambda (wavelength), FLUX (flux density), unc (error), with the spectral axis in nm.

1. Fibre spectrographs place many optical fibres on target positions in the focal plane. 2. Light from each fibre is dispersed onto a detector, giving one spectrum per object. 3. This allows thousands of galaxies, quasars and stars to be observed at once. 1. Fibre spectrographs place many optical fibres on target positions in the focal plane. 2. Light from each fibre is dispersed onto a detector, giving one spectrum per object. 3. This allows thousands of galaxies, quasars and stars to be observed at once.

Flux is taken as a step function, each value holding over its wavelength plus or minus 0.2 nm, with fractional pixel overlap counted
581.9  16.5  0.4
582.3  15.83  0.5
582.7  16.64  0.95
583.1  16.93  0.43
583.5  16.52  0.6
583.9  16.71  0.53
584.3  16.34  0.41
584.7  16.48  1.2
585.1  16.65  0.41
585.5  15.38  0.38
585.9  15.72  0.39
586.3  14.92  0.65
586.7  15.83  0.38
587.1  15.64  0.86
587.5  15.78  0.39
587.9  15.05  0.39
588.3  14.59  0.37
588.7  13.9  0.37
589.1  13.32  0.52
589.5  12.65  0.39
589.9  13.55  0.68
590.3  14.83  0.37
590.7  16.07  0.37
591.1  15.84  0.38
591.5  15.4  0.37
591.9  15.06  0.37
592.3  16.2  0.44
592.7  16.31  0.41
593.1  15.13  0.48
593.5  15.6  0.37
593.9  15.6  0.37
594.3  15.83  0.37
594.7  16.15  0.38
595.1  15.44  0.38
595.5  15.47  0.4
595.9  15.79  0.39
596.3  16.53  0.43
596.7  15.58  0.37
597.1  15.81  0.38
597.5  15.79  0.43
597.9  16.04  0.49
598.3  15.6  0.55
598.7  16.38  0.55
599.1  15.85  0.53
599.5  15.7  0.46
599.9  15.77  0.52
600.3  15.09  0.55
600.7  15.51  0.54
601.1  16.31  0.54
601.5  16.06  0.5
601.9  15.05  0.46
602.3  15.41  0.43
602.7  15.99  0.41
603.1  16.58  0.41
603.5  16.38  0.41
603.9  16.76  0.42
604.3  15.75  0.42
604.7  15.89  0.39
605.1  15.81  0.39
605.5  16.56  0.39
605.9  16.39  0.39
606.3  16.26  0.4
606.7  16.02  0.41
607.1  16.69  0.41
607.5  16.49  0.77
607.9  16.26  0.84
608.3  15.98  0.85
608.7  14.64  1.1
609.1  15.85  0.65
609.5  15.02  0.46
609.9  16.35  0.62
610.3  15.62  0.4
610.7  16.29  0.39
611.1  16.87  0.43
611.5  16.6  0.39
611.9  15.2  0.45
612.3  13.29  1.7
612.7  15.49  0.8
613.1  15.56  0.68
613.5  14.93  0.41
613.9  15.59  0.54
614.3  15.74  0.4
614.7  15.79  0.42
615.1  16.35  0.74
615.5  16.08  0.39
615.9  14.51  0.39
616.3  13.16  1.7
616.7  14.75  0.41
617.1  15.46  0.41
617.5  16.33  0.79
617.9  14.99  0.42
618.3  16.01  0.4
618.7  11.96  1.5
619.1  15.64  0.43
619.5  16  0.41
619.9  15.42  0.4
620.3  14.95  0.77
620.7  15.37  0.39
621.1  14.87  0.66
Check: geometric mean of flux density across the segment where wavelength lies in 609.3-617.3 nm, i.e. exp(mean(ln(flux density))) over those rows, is 15.4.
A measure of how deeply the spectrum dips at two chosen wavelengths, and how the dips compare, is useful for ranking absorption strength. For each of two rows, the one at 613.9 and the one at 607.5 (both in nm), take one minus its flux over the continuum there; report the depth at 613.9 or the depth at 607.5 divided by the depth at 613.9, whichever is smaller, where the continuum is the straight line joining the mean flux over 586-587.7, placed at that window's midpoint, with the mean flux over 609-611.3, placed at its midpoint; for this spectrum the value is -1.1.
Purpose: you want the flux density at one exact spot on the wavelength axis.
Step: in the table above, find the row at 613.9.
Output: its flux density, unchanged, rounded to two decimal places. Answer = 15.59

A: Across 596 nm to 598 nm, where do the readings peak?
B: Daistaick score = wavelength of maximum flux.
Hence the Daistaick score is 596.3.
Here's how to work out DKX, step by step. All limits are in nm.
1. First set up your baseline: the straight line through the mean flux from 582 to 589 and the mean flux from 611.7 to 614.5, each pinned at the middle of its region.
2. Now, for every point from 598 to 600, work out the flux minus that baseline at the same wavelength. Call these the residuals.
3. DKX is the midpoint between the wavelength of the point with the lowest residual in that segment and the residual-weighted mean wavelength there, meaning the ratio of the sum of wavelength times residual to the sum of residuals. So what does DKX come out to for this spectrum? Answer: 598.68 nm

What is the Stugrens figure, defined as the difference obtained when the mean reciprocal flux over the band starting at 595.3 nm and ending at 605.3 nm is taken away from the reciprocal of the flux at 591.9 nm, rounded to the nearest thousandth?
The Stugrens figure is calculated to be 0.003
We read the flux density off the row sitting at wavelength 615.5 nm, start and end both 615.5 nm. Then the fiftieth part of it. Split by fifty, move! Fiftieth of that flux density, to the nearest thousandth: 0.322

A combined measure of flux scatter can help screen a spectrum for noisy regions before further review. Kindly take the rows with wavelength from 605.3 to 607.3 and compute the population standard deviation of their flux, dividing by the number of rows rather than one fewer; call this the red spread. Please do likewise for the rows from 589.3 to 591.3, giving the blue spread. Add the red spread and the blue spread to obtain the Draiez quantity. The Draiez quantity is 1.5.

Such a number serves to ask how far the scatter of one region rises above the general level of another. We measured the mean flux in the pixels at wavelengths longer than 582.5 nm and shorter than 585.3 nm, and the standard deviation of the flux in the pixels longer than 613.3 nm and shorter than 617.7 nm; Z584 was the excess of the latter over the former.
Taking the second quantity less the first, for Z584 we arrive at -15.7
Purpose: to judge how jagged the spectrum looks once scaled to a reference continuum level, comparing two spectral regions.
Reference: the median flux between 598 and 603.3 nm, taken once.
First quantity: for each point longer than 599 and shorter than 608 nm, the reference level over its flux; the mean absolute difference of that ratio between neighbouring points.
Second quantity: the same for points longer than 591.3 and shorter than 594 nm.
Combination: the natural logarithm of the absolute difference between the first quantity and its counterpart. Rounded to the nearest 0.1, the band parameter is -4.7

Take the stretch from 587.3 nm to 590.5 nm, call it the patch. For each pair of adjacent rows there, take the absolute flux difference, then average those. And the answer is 0.76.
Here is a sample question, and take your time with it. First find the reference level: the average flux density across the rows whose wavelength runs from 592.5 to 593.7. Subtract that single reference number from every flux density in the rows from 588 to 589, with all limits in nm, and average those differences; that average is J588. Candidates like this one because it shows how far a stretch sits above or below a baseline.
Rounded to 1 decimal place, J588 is -1.4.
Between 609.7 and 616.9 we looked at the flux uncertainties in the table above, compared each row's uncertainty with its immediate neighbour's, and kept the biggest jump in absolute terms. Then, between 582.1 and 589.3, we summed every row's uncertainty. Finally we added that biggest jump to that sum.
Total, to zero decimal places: 11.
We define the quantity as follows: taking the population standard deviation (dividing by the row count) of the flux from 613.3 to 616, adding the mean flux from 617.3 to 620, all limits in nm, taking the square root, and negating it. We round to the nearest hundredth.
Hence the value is -3.97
